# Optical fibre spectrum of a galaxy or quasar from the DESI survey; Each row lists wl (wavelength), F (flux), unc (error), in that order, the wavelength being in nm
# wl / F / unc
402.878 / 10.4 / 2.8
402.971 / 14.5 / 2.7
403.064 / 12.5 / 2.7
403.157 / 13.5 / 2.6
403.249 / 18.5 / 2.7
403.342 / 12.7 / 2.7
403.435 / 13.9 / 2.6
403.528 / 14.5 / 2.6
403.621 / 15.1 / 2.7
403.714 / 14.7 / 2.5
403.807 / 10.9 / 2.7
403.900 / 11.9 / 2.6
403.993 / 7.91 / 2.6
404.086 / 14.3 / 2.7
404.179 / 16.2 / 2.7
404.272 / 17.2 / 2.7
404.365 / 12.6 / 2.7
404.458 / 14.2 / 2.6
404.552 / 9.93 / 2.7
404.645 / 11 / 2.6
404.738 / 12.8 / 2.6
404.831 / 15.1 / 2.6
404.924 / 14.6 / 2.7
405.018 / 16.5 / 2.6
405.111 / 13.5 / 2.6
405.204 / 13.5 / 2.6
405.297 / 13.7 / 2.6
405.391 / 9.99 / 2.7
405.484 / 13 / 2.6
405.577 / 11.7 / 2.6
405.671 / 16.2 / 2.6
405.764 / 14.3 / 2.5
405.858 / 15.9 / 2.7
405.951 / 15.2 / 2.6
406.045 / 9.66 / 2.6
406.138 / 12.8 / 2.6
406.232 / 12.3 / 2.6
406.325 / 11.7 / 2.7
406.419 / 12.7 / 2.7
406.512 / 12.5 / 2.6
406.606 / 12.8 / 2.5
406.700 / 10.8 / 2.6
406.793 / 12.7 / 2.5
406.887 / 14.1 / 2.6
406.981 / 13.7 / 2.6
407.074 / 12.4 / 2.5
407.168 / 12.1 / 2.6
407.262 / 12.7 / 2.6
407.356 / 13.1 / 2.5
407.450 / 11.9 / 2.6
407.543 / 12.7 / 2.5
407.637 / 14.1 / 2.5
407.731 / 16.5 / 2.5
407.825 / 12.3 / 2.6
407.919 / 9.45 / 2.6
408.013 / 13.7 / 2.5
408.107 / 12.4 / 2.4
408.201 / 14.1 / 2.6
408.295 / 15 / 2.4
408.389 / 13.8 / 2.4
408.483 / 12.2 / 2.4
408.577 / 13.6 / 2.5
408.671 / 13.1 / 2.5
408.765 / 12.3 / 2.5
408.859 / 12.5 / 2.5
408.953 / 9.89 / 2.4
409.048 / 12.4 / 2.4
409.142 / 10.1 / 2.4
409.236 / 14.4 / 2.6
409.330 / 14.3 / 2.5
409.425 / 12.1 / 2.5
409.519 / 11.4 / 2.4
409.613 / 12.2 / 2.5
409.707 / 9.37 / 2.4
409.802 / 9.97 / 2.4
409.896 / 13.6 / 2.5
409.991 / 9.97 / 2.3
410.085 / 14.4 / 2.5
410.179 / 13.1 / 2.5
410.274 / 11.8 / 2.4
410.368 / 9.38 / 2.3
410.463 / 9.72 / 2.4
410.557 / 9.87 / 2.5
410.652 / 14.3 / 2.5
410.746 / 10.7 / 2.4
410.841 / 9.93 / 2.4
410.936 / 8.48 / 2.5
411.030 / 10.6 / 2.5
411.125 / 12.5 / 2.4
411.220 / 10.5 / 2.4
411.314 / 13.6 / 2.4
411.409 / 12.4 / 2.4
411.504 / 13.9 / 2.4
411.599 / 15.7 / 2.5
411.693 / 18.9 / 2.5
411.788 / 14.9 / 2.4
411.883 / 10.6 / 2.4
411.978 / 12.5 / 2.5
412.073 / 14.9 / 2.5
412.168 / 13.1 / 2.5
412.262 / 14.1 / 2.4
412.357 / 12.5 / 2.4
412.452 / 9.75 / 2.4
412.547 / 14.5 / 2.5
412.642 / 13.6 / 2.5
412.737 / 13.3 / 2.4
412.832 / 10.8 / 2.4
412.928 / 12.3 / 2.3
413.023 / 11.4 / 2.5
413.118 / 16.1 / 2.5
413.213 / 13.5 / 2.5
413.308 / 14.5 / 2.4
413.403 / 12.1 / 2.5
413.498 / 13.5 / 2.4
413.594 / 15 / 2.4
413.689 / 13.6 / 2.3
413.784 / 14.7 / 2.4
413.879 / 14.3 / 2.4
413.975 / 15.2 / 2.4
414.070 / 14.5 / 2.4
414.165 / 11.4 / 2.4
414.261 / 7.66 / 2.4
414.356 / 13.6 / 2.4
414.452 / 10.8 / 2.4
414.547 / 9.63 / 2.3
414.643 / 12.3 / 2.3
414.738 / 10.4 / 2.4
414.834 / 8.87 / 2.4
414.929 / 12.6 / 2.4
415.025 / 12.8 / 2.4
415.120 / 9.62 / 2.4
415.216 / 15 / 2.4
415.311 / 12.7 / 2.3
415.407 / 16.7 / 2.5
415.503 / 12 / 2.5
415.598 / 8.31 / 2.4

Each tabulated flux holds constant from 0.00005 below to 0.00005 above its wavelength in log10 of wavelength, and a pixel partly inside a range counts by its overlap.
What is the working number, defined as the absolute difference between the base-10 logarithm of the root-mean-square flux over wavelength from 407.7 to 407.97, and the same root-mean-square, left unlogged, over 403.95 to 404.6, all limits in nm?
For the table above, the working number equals 12.4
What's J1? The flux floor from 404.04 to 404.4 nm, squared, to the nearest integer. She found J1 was 159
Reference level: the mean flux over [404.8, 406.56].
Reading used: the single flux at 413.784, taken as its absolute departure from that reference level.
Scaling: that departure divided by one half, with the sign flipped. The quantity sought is -2.6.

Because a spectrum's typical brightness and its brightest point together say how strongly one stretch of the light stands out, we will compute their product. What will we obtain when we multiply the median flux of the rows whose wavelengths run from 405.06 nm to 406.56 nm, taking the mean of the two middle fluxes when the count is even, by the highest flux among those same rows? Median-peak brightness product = 209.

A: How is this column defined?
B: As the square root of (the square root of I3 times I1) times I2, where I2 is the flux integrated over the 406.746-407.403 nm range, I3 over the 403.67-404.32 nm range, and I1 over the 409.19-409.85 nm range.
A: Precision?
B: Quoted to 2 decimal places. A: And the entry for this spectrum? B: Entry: 8.39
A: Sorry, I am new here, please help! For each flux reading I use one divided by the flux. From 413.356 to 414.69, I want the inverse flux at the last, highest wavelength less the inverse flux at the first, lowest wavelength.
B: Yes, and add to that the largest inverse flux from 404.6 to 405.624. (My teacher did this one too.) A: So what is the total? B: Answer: 0.10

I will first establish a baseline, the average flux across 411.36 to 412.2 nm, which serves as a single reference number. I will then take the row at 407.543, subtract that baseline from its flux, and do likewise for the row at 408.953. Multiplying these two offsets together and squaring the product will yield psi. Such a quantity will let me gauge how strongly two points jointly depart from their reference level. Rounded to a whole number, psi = 35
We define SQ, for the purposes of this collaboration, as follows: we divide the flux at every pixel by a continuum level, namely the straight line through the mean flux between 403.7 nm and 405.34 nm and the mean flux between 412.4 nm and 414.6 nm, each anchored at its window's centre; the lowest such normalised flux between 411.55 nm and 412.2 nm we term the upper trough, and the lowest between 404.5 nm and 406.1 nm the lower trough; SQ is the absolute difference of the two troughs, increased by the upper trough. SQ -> 0.910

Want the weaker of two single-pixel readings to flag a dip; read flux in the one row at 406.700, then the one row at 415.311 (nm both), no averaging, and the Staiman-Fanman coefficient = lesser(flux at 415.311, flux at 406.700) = 11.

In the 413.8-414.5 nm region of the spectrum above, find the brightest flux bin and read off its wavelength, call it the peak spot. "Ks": 413.975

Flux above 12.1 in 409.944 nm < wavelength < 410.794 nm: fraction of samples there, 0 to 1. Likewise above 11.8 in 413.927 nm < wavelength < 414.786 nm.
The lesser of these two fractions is 0.33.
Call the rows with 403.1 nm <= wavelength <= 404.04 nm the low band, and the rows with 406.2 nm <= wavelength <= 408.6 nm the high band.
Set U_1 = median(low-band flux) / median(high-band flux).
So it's 1.08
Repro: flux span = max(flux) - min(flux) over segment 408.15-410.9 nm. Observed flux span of 5.6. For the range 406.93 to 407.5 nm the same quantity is 1.8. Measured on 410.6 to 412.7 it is 10.4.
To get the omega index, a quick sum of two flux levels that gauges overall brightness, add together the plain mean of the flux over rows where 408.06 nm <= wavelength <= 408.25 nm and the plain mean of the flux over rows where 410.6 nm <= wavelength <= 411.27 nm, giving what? 24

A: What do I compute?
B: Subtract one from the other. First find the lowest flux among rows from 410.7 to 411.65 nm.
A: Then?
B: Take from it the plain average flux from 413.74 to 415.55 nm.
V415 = -3.9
